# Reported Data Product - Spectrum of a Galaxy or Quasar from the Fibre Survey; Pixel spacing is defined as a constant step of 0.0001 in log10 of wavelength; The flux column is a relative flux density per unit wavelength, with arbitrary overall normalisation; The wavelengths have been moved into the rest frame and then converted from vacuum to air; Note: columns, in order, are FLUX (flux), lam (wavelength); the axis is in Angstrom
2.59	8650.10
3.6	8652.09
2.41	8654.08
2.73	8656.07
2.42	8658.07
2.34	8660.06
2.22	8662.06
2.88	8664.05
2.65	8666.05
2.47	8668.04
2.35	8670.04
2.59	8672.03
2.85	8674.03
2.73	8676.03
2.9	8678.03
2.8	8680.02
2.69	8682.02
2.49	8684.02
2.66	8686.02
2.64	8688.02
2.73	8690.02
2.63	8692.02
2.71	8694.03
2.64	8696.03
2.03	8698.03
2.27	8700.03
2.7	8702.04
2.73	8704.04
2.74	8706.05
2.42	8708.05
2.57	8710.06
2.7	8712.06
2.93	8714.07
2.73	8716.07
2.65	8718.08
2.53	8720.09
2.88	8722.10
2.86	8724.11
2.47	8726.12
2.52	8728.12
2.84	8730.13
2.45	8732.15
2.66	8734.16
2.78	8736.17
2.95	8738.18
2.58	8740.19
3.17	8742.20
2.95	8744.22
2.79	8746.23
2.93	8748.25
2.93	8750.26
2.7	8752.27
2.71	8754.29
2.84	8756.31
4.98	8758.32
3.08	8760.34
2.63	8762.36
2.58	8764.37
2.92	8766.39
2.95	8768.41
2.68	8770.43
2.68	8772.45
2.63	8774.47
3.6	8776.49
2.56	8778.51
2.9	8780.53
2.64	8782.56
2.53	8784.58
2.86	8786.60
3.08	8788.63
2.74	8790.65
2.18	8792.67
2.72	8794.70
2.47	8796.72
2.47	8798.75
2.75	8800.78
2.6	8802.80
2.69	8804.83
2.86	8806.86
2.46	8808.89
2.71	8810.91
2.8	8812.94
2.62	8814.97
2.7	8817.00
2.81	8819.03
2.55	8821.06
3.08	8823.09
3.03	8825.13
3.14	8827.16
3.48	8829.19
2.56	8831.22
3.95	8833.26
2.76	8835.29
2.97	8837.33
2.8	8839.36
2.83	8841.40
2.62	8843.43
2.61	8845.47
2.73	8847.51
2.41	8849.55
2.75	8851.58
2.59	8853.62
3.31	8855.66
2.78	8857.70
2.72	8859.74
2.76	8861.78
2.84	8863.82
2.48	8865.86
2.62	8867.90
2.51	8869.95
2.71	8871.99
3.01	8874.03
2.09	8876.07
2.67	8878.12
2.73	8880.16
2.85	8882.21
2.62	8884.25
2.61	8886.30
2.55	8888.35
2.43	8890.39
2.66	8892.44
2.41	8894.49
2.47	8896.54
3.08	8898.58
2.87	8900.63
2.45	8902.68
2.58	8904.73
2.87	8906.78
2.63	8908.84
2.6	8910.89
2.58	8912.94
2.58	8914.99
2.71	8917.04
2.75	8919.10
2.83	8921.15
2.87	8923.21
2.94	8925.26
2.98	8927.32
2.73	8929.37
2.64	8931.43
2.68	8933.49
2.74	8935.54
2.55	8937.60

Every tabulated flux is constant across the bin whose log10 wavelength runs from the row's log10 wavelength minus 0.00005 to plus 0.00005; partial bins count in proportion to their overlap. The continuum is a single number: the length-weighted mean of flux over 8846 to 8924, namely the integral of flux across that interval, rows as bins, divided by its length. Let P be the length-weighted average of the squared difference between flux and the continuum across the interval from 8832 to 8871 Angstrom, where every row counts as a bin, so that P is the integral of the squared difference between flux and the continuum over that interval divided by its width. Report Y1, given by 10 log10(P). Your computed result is -9.1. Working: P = 0.124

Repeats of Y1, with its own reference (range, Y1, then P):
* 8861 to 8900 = -13.0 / 0.050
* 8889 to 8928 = -14.2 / 0.038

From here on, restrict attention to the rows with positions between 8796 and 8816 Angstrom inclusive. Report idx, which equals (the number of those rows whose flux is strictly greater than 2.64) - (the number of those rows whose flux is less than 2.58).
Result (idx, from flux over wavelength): 2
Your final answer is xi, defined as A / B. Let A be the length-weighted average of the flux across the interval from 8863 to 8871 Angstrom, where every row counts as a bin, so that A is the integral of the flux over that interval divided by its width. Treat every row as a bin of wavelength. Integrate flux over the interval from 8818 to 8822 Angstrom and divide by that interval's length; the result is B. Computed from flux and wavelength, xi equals 0.97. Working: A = 2.61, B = 2.68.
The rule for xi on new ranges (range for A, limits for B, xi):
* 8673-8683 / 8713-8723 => 1.02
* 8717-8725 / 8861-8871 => 1.03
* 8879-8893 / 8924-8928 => 0.89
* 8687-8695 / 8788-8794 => 1.01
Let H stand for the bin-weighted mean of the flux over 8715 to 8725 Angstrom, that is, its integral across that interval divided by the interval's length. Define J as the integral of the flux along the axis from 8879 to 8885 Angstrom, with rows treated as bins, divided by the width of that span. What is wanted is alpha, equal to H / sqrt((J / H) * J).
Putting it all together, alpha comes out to 1.65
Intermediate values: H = 2.73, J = 2.74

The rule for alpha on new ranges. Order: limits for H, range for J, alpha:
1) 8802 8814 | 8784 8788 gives 1.60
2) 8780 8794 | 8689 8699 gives 1.74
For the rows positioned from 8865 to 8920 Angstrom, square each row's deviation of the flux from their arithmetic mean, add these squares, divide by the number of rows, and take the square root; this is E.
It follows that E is 0.20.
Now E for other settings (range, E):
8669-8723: 0.19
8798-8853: 0.32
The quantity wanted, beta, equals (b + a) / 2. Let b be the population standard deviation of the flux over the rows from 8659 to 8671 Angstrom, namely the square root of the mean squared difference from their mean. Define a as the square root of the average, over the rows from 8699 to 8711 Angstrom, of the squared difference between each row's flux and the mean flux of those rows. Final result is 0.20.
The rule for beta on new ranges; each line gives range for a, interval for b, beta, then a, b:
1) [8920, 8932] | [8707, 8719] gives 0.14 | 0.12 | 0.16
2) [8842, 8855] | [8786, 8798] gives 0.20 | 0.11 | 0.29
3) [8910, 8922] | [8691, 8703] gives 0.18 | 0.10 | 0.26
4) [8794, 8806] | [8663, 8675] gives 0.15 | 0.11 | 0.19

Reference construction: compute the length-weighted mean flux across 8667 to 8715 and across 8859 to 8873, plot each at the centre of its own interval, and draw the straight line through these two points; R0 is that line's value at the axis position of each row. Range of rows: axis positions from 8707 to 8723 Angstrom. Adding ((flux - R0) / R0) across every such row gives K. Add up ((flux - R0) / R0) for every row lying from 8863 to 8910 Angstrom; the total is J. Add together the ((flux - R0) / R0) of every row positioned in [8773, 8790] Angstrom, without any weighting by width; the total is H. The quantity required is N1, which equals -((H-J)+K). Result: -1.0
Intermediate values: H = 0.6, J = -0.22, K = 0.1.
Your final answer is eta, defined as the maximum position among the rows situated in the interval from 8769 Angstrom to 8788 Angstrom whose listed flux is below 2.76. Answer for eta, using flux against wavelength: 8784.58 Angstrom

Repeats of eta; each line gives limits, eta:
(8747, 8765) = 8764.37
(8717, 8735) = 8734.16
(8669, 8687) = 8686.02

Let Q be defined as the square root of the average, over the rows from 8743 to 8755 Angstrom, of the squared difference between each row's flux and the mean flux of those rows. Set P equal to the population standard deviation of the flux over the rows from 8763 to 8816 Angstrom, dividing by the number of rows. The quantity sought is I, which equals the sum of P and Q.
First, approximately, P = 0.255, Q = 0.11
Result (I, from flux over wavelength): 0.36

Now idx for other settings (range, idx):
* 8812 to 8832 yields 5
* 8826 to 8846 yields 6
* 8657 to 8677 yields -1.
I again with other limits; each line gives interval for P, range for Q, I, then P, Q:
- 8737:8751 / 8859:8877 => 0.41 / 0.167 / 0.25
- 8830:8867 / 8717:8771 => 0.79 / 0.338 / 0.46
